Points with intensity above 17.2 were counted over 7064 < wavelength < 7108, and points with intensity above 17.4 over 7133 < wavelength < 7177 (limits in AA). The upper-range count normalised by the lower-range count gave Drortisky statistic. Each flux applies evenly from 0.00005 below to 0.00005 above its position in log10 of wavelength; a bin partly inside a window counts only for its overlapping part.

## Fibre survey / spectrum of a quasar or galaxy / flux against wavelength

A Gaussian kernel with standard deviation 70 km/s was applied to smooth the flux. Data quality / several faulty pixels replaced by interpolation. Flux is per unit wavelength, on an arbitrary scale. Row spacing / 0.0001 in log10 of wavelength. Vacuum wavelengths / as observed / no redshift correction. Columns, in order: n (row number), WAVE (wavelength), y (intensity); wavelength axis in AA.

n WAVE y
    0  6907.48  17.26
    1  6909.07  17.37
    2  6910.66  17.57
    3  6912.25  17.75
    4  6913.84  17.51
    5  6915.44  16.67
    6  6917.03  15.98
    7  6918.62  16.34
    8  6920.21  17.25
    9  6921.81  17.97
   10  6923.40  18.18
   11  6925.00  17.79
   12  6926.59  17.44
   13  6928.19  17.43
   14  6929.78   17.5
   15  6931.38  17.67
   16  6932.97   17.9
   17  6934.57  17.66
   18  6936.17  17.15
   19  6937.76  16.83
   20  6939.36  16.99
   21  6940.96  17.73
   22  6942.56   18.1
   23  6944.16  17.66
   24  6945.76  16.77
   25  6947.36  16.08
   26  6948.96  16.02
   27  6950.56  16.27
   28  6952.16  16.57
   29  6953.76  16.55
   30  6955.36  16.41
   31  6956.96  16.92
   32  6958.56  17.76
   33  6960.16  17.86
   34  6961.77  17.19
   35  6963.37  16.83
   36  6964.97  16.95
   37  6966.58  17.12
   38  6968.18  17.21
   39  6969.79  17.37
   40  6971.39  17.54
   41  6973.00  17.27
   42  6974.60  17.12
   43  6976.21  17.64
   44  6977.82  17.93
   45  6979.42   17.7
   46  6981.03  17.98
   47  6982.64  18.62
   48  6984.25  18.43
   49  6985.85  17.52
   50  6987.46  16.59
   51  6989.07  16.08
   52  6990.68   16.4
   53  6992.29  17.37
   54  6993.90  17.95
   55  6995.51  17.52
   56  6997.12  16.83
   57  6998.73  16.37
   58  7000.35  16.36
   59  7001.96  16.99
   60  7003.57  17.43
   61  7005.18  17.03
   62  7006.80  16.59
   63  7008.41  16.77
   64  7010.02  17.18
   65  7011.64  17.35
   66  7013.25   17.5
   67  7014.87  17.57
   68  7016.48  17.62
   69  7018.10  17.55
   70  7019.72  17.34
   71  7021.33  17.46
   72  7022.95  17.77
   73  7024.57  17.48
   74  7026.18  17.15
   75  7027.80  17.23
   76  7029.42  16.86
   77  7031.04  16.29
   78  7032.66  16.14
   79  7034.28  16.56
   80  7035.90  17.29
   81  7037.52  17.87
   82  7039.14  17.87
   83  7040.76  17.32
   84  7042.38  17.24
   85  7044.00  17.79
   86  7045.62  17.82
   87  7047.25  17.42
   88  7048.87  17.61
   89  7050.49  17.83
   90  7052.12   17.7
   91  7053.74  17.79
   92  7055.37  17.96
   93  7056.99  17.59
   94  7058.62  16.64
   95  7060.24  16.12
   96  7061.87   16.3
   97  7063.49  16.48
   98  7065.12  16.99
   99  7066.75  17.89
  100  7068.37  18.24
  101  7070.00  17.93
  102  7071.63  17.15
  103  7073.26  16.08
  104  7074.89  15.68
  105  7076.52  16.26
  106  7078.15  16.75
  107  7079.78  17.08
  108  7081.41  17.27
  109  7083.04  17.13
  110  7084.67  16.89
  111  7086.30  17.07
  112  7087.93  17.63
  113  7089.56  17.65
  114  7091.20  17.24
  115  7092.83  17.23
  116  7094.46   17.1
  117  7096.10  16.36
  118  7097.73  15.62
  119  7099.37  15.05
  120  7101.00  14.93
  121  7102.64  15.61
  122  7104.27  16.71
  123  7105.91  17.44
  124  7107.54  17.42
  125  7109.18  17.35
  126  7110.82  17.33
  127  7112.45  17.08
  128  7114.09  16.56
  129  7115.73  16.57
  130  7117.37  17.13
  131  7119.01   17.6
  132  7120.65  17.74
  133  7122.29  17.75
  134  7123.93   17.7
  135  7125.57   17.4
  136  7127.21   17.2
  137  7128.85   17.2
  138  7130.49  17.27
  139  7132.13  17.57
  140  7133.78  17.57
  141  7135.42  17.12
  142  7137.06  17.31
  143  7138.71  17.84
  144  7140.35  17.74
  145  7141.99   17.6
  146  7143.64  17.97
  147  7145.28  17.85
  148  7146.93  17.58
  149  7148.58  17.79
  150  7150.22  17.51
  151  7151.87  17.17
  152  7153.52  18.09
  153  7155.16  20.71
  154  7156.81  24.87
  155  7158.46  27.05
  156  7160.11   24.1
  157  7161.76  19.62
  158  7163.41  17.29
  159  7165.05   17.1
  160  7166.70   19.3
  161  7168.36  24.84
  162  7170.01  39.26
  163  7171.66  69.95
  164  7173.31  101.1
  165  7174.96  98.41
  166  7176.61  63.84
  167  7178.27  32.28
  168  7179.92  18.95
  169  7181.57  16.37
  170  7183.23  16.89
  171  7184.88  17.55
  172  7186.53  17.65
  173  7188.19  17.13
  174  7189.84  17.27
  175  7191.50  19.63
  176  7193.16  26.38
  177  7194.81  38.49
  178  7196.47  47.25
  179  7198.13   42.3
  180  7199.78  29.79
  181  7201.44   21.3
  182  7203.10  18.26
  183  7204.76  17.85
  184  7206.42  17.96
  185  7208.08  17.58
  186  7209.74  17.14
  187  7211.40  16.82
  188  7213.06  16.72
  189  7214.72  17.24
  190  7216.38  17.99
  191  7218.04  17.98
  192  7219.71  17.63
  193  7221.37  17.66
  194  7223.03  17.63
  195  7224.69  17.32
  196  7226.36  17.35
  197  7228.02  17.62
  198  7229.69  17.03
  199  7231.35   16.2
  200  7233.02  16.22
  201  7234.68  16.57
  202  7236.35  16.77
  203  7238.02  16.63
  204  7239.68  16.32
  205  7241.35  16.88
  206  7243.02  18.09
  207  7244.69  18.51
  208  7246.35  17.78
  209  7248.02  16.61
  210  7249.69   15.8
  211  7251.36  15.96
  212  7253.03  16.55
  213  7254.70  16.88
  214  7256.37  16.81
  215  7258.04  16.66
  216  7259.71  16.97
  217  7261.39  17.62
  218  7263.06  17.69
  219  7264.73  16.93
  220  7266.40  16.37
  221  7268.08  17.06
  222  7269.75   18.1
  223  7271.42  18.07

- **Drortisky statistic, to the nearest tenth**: 2.2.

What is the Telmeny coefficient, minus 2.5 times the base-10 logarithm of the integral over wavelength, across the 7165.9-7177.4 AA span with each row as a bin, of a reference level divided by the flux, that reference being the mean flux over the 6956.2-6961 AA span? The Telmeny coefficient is -1.7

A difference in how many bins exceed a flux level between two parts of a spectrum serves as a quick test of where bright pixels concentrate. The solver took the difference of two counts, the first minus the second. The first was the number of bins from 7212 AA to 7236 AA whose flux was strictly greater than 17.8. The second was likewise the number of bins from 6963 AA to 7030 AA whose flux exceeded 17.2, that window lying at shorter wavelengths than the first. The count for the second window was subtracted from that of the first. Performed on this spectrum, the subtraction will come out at -23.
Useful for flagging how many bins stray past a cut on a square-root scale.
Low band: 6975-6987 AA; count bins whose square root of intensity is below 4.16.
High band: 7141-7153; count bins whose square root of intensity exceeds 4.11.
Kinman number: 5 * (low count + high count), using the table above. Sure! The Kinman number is 35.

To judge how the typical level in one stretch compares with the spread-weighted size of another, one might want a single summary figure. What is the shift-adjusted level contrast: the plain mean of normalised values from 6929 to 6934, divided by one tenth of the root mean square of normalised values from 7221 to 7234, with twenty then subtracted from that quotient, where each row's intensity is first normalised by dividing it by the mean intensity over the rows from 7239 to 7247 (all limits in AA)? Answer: -9.7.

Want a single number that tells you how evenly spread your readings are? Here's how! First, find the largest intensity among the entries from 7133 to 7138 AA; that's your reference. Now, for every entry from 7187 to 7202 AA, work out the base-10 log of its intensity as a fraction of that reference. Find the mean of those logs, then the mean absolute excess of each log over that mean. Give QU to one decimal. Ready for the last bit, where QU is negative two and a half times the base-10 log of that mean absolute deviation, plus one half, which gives 2.6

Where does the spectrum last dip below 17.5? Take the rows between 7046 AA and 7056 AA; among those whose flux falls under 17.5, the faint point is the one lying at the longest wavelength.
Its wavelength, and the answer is 7047.25 AA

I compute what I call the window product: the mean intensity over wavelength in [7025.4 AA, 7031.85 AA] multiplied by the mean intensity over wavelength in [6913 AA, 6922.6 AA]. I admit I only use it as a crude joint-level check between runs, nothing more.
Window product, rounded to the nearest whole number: 286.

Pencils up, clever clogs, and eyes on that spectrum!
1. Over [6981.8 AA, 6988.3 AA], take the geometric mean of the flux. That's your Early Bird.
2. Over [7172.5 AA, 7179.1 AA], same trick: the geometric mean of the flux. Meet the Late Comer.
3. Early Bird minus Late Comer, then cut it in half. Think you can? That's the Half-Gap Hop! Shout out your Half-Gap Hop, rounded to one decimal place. -24.8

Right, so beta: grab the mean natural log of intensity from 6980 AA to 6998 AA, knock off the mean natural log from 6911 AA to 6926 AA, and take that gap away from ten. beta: 10.0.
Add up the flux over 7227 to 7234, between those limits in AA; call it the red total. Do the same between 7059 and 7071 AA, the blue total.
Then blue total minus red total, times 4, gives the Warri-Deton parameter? 212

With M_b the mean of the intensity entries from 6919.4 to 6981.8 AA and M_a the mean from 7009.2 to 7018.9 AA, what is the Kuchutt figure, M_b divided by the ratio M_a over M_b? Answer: 17.1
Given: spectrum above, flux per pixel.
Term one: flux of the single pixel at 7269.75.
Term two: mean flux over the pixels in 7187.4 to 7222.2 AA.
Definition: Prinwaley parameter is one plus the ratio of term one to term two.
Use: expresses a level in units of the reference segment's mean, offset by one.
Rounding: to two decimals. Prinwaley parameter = 1.81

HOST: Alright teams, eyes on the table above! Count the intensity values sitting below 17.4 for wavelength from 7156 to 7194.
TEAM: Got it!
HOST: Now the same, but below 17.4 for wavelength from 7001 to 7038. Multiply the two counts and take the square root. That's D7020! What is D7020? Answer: 9.2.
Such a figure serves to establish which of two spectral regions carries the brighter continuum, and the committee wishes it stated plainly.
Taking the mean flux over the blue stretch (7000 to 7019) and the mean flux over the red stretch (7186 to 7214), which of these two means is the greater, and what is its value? 23.5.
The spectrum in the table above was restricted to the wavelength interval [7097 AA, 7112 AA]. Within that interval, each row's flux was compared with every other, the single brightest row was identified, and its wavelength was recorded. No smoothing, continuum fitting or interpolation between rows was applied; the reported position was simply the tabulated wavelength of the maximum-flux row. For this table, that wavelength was 7105.91 AA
